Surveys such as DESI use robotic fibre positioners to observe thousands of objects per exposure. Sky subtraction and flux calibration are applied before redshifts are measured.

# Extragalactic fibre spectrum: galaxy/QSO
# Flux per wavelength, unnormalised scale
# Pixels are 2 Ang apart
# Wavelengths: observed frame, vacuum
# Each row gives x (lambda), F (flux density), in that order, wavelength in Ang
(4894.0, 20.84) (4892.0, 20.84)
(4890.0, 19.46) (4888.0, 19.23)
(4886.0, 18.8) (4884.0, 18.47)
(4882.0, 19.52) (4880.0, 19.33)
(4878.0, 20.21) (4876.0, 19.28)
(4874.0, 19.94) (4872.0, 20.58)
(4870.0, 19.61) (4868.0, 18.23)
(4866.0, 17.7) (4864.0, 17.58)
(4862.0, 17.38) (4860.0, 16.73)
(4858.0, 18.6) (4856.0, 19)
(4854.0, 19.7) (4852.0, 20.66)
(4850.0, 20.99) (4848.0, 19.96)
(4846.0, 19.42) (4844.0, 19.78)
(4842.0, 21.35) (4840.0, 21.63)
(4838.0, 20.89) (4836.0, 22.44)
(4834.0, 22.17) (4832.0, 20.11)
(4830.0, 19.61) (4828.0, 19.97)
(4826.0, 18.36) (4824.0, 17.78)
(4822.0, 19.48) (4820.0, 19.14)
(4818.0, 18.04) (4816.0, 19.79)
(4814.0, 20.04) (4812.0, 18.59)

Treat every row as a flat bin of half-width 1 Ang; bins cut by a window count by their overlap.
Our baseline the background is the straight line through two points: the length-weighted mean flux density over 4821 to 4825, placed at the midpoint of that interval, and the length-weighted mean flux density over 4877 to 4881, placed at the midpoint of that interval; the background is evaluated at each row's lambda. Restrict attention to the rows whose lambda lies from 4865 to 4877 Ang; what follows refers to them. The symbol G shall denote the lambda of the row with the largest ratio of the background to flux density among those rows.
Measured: 4866.0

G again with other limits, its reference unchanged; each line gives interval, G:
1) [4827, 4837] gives 4830.0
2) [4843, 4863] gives 4860.0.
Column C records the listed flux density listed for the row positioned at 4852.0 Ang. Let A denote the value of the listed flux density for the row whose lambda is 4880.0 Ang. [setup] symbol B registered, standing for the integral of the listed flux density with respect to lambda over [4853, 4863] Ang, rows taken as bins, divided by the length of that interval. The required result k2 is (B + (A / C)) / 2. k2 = 9.6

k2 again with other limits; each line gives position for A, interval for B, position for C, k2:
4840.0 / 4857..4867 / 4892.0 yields 9.3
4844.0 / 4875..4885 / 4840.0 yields 10.1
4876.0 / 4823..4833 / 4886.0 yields 10.1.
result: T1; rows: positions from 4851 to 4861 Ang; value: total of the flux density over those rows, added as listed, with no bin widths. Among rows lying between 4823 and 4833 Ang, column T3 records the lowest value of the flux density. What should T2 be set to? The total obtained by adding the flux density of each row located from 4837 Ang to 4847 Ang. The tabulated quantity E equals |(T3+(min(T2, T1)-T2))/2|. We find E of 4.7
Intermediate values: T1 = 95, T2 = 103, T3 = 17.78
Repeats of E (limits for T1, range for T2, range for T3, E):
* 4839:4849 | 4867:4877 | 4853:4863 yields 8.4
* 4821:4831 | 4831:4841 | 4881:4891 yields 3.2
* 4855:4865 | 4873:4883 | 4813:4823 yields 4.5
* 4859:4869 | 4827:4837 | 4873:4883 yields 1.3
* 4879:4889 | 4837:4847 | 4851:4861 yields 4.5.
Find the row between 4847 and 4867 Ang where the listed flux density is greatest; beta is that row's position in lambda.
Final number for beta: 4850.0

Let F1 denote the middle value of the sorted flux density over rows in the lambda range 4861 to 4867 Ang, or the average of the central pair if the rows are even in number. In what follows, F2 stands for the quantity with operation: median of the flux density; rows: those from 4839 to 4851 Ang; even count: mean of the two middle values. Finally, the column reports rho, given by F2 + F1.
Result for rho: 38.1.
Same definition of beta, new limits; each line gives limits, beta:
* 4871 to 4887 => 4872.0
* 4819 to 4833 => 4832.0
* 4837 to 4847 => 4840.0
